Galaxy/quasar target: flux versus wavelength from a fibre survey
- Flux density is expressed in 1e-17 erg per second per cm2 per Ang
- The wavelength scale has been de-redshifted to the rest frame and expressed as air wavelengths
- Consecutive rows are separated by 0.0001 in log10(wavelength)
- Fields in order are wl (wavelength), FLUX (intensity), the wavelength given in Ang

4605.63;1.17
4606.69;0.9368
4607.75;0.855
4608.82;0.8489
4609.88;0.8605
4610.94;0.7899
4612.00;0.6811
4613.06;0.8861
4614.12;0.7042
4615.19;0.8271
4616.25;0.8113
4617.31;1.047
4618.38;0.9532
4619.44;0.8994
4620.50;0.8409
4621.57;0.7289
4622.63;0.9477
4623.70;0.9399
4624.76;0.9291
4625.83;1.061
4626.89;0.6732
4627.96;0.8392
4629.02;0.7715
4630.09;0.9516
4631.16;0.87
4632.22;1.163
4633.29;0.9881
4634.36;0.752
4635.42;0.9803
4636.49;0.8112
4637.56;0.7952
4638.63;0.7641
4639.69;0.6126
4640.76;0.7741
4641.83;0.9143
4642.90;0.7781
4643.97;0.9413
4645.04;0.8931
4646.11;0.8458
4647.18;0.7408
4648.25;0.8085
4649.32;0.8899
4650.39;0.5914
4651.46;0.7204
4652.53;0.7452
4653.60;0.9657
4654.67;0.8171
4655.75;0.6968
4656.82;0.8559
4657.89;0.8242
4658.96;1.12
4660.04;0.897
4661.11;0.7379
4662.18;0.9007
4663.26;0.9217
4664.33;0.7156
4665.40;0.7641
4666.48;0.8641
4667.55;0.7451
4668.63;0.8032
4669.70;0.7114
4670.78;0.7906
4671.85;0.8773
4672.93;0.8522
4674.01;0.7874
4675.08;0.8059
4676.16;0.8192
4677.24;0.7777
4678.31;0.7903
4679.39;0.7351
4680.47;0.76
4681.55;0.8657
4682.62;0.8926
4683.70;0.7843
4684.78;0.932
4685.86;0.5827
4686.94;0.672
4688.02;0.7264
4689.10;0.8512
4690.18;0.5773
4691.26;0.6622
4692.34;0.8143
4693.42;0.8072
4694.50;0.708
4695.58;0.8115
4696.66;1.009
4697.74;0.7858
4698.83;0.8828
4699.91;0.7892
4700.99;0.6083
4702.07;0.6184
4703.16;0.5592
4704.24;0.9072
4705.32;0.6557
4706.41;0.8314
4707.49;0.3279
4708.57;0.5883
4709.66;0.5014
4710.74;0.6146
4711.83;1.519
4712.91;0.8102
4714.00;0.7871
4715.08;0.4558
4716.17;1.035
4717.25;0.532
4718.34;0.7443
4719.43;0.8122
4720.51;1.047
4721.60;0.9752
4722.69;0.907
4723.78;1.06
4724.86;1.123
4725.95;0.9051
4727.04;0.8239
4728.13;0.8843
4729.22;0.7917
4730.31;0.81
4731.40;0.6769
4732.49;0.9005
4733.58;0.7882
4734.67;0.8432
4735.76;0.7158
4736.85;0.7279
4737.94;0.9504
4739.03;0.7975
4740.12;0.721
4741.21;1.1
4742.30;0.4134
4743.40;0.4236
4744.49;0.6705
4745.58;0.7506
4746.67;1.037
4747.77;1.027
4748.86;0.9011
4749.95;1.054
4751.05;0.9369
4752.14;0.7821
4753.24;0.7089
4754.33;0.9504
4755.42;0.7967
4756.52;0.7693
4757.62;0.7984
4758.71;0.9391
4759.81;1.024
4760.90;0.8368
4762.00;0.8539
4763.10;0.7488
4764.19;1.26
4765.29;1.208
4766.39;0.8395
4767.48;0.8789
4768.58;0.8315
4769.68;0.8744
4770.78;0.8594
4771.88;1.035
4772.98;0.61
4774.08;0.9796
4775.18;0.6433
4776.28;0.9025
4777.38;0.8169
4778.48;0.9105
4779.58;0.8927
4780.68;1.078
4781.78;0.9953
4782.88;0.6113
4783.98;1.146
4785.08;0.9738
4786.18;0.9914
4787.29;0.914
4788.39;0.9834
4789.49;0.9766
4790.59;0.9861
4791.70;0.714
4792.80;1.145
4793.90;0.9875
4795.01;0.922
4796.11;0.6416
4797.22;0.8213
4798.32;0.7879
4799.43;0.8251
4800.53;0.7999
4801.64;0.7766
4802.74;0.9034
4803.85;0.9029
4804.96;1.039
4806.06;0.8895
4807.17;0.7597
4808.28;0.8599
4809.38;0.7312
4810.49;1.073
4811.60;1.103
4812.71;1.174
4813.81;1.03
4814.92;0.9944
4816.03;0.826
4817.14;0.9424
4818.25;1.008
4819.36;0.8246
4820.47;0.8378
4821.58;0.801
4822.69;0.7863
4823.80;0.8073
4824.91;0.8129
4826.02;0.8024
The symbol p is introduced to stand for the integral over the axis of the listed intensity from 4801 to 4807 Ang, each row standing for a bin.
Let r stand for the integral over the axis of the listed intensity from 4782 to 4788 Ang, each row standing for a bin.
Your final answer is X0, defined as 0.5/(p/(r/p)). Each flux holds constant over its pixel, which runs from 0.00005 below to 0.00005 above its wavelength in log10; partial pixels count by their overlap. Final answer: 0.098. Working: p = 5.3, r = 5.60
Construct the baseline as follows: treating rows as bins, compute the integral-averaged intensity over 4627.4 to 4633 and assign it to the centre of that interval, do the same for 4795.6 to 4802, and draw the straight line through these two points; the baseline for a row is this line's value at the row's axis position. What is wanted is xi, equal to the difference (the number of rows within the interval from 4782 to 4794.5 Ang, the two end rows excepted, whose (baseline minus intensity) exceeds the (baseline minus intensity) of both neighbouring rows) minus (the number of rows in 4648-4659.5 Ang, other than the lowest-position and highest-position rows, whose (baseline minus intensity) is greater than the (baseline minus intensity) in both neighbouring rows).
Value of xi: 1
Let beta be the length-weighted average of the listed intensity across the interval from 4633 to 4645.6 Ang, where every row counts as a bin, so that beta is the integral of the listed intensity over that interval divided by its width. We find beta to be 0.831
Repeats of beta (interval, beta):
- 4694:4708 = 0.731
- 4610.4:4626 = 0.865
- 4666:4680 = 0.796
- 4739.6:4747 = 0.722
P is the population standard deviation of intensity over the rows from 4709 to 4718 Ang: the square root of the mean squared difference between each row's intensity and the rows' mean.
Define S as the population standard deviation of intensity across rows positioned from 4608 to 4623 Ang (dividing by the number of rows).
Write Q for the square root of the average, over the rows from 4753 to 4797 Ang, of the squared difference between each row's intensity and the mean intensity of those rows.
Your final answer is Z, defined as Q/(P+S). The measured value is 0.4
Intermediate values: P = 0.332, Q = 0.15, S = 0.097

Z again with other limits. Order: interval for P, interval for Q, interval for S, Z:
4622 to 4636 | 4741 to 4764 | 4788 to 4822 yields 0.7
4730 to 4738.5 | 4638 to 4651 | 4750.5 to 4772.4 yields 0.5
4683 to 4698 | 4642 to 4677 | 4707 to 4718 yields 0.2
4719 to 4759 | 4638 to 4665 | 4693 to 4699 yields 0.5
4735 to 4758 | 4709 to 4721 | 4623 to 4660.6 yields 1.0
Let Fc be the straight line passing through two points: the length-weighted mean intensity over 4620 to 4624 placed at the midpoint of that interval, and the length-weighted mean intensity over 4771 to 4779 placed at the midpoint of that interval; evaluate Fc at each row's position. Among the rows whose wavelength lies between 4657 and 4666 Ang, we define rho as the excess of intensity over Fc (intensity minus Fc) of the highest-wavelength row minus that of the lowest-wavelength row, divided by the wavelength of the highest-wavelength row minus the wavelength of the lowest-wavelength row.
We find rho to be -0.008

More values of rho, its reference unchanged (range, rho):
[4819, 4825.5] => -0.002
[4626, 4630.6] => 0.087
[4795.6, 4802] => 0.025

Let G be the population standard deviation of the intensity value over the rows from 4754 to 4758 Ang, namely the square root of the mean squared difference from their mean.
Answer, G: 0.071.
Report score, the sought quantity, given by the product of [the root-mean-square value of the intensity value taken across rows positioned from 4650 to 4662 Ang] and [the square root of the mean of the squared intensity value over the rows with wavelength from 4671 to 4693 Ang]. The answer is 0.65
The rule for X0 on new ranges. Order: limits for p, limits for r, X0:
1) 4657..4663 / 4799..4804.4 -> 0.079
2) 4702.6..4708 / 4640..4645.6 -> 0.189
